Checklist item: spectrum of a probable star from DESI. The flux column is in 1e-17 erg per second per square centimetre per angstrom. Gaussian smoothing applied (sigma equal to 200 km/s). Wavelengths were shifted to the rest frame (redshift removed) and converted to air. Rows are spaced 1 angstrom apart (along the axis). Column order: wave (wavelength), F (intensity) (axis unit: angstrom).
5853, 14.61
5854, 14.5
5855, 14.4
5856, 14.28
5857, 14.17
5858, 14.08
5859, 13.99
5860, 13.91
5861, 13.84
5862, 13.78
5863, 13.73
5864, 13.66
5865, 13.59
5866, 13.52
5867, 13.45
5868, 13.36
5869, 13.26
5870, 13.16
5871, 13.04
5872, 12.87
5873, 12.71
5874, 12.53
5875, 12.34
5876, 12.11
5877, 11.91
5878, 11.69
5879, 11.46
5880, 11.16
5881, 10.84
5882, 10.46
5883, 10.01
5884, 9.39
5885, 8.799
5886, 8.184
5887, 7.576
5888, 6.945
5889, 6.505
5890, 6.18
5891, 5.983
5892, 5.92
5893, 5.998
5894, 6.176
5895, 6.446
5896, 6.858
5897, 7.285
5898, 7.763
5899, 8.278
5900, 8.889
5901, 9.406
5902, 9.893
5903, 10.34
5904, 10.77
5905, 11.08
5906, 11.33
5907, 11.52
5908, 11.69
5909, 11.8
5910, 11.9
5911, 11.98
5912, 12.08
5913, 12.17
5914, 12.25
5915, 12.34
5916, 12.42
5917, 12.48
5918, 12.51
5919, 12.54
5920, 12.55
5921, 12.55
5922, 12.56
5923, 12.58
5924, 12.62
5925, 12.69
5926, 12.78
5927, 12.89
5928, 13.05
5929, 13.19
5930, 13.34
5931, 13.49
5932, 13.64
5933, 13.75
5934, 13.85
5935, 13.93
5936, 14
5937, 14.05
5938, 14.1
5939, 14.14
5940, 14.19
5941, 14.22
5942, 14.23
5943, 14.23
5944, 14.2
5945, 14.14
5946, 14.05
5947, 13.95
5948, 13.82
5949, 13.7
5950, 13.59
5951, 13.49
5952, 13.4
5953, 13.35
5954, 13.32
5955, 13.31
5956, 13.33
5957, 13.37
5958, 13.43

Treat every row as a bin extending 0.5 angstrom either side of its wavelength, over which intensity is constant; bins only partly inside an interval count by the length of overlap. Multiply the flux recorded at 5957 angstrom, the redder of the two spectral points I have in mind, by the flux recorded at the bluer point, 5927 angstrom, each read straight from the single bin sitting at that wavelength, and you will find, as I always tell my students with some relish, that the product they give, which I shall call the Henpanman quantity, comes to 172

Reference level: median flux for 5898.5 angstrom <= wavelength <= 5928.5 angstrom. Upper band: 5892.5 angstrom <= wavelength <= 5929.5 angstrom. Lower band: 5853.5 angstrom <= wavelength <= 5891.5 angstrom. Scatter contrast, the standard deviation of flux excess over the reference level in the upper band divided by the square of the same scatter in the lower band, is 0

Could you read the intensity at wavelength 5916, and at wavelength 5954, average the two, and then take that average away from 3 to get -9.9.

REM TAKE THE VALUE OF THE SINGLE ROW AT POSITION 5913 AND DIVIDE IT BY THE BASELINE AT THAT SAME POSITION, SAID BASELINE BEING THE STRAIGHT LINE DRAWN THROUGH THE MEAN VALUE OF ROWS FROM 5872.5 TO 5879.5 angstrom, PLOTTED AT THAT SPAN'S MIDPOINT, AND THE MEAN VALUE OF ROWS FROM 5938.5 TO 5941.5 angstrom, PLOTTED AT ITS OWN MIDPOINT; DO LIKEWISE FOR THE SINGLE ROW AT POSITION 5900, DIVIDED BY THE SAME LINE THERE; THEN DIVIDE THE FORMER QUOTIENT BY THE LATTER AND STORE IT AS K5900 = 1.33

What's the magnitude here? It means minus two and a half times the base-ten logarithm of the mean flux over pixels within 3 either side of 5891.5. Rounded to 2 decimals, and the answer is -1.97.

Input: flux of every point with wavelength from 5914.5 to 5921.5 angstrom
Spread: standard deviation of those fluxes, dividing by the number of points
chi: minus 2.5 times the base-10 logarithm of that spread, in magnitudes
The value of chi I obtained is 2.8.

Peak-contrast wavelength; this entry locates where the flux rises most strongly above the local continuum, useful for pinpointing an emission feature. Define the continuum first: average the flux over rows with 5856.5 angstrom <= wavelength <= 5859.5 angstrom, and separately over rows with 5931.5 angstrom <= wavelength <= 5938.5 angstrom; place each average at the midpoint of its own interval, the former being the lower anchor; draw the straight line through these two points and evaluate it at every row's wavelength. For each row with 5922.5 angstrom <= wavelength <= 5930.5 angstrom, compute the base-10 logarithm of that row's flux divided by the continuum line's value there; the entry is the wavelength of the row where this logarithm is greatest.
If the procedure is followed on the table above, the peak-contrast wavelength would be 5930 angstrom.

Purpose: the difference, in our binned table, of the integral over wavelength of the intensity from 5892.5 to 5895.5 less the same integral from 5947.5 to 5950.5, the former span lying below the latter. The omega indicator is -22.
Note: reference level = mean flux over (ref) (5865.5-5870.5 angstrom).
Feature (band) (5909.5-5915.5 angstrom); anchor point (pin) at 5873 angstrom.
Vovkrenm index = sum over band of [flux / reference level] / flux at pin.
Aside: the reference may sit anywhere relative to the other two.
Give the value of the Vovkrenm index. 0.429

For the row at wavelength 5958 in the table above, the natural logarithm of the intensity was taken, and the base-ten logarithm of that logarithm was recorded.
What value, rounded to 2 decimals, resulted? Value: 0.41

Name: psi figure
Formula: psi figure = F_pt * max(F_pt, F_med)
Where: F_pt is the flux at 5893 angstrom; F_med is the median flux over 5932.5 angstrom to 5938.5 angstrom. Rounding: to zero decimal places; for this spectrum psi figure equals 84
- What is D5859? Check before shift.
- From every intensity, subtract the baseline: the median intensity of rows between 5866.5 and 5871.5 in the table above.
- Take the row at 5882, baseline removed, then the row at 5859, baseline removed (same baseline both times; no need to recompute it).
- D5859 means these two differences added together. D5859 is -2.1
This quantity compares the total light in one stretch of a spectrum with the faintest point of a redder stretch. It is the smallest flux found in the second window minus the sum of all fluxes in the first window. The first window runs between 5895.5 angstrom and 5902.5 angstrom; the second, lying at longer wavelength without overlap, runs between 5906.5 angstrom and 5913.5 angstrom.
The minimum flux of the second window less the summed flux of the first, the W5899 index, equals -47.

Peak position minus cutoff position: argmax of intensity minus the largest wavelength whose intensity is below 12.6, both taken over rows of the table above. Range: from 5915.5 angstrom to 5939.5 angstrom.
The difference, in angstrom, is 16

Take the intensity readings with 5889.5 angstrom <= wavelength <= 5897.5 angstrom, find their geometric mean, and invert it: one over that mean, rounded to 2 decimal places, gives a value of 0.16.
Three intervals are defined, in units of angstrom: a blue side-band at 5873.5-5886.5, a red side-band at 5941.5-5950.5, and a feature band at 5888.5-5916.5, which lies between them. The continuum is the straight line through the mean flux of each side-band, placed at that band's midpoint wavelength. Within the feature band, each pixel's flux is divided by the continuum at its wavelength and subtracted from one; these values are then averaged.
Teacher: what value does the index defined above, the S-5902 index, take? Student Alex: 0.21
